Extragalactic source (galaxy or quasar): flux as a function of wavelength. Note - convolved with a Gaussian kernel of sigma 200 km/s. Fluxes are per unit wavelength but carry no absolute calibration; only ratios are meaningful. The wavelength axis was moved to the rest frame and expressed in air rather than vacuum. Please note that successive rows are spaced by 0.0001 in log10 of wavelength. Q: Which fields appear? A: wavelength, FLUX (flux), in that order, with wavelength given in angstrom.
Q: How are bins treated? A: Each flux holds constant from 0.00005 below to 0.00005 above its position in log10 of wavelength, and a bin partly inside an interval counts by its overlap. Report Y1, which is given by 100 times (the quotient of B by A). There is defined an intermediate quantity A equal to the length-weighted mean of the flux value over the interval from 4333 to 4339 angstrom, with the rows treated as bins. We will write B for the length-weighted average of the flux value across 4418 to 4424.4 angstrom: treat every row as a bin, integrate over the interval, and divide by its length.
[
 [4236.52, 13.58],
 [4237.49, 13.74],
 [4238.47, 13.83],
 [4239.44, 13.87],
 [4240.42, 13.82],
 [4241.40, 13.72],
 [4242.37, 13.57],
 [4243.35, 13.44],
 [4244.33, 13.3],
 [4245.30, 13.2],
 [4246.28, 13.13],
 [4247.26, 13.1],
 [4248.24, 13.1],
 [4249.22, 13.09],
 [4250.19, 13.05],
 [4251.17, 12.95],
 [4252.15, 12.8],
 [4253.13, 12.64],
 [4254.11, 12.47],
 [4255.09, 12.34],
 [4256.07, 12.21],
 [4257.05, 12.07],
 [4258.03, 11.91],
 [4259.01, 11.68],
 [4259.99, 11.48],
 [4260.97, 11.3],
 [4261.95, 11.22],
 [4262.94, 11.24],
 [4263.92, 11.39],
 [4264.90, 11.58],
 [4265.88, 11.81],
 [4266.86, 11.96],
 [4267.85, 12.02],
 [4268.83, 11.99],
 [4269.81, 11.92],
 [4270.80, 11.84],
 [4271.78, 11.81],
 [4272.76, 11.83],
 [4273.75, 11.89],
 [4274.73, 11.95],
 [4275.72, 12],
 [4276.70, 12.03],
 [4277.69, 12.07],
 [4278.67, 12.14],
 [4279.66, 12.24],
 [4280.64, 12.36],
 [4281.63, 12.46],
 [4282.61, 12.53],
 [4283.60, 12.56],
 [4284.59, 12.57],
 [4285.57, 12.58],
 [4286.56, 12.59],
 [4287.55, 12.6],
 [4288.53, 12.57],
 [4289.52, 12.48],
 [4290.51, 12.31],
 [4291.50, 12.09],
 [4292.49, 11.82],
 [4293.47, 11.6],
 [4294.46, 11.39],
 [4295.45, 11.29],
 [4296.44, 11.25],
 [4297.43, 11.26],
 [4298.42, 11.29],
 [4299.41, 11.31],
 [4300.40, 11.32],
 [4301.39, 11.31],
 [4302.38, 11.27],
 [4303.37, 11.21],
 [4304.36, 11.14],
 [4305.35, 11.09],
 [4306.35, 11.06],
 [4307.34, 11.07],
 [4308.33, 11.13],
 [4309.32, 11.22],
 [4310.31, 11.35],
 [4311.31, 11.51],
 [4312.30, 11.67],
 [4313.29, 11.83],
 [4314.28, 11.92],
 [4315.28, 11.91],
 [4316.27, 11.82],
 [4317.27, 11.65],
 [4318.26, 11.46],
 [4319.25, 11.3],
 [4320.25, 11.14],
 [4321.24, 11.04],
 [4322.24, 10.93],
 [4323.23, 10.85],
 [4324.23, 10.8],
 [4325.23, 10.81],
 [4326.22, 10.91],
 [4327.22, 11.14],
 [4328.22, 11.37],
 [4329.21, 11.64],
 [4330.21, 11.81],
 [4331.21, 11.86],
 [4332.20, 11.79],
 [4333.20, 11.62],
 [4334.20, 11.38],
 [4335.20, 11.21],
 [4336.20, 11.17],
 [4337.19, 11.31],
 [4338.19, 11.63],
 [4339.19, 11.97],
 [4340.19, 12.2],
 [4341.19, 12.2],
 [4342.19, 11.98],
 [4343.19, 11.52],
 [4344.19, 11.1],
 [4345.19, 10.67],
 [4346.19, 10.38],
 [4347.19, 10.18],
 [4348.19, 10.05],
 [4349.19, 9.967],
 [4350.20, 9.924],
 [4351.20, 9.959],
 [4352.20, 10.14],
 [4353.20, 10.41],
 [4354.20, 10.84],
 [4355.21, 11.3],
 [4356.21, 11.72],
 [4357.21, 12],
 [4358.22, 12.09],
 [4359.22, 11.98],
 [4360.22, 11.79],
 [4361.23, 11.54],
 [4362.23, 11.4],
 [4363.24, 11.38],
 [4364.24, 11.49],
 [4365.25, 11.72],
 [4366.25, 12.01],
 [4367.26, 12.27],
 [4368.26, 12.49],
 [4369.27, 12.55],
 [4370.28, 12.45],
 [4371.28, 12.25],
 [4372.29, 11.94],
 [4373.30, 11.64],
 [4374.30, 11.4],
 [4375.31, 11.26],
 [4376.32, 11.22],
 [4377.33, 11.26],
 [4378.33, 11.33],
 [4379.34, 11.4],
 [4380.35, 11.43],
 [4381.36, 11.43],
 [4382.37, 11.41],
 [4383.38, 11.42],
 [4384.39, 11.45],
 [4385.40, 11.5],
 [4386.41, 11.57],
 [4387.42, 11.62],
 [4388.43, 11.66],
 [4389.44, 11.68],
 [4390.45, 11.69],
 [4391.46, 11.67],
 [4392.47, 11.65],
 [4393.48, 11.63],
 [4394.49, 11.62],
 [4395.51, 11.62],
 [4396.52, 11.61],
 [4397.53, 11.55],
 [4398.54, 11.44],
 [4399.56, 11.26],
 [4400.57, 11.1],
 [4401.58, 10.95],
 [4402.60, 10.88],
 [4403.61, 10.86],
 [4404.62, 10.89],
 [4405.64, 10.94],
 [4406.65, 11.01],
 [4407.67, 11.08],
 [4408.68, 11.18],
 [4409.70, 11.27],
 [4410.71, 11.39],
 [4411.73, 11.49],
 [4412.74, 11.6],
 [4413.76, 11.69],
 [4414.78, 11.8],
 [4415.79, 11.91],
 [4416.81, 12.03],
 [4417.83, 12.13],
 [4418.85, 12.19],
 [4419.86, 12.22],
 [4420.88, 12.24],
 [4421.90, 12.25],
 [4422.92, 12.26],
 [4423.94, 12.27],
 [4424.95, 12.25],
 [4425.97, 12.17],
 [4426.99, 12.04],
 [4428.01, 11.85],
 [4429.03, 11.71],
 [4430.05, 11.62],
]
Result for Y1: 107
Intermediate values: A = 11.4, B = 12.2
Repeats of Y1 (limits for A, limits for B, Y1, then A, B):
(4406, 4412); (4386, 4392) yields 104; 11.2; 11.7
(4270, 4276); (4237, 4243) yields 116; 11.9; 13.8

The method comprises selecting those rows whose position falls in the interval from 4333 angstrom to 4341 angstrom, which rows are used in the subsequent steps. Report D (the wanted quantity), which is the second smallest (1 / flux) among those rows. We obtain 0.084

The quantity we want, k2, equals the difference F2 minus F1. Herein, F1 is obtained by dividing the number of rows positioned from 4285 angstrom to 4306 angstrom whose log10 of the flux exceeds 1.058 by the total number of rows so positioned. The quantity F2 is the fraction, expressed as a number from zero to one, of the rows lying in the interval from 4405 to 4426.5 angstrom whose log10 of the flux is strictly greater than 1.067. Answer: 0.19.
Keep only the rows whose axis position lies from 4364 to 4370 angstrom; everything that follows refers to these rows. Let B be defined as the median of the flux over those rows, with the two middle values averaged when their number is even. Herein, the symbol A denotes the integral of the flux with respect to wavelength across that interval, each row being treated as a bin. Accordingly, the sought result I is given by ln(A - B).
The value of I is 4.1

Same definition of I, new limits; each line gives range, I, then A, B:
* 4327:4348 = 5.4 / 240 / 11.52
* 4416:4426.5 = 4.8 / 128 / 12.23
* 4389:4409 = 5.4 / 226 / 11.35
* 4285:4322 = 6.0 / 429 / 11.35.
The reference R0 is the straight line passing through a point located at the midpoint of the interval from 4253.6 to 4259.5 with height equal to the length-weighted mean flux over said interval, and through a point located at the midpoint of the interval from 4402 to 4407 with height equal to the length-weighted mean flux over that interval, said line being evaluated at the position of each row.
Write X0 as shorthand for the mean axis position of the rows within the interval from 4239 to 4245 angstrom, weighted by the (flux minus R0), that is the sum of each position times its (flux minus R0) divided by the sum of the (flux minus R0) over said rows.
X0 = 4241.7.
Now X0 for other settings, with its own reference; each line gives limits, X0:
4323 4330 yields 4325.0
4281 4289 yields 4285.3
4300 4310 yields 4305.1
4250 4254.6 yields 4251.7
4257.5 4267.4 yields 4262.1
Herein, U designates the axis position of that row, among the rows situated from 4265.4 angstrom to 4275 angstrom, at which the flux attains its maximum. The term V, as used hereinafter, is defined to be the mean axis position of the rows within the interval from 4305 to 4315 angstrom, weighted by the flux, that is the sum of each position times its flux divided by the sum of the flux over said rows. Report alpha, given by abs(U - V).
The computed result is 42.0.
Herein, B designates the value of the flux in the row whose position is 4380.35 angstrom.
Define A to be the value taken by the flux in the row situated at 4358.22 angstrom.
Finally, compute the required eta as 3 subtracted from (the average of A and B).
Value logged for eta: 8.8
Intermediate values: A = 12.09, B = 11.43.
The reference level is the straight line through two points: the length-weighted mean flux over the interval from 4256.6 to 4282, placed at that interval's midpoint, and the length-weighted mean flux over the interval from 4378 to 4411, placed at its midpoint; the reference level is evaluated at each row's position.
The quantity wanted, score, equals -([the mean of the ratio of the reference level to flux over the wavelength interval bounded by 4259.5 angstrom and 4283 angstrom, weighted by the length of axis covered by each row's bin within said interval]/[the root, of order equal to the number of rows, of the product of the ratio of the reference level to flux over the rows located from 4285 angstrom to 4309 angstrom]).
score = -0.99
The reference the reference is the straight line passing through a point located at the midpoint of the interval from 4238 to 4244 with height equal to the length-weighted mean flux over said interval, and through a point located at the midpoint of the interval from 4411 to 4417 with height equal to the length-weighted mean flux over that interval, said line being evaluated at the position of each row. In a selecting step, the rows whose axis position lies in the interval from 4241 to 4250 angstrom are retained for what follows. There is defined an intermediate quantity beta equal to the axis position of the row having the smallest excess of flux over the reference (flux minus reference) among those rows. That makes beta 4247.26 angstrom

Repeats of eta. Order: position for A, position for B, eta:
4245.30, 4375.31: 9.2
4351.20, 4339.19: 8.0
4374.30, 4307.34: 8.2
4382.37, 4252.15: 9.1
